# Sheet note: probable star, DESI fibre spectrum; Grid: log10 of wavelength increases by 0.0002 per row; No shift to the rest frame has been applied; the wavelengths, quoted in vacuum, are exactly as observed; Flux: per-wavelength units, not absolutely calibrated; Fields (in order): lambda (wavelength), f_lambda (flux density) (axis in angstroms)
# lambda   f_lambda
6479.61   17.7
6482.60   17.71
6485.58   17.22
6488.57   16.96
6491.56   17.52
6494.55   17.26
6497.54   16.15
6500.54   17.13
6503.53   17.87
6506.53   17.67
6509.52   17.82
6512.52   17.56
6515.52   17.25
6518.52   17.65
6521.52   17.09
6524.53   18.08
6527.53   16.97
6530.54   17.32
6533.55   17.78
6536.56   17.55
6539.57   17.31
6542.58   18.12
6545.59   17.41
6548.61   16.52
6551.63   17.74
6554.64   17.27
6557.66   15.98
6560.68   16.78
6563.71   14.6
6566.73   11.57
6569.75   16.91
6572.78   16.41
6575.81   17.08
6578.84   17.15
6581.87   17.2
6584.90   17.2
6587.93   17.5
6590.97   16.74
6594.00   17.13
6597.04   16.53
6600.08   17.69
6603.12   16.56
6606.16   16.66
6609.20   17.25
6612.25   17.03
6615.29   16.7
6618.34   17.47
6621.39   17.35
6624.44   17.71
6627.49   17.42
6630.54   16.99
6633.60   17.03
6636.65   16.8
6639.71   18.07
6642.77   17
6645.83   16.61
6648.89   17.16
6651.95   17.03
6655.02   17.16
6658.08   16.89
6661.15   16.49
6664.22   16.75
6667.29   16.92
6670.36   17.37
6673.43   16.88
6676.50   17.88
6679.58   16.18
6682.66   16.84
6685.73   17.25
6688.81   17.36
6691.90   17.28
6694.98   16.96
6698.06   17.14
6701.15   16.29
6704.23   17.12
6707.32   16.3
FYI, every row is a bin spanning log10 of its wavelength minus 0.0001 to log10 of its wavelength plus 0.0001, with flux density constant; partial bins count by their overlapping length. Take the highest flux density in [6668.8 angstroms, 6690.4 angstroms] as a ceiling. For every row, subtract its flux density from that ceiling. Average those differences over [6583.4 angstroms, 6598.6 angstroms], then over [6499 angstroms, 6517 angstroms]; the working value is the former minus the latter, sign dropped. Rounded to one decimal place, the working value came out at 0.5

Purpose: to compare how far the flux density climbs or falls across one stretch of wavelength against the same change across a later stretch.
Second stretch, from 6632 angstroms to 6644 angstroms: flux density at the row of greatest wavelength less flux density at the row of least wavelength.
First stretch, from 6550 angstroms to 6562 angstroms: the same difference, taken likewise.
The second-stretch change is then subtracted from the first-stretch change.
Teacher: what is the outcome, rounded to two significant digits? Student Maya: -0.93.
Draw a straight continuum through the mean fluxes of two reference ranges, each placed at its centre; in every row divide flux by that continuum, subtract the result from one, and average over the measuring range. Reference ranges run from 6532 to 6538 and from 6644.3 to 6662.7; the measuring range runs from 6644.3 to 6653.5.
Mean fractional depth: -0.001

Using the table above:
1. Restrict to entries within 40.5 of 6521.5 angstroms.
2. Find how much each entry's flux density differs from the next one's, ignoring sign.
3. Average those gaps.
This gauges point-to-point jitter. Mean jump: 0.61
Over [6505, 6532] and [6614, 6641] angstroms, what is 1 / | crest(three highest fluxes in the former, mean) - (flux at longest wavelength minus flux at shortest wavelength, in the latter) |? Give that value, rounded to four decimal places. 0.0607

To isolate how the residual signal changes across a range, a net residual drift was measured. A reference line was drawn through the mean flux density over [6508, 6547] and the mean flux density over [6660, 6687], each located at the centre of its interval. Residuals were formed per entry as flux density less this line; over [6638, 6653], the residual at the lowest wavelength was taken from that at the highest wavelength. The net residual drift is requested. -1.0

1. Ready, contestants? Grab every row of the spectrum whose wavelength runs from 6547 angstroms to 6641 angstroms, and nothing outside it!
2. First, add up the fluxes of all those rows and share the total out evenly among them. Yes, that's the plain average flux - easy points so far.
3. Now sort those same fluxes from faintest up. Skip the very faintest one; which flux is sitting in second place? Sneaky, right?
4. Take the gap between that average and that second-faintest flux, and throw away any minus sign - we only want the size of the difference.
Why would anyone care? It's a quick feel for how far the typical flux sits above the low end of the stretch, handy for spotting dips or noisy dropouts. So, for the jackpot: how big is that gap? 2.2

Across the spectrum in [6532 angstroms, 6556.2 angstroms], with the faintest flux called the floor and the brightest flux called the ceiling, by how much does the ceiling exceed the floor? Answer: 1.60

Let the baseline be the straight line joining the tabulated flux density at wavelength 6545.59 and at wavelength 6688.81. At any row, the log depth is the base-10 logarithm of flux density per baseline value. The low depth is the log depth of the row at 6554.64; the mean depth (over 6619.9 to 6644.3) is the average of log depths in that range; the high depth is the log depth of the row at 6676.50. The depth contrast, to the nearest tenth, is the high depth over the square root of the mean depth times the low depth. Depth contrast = 4.6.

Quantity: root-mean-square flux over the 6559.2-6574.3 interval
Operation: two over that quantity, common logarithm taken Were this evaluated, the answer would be -0.886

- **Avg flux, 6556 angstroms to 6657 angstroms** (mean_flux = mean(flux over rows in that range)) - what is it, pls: 16.8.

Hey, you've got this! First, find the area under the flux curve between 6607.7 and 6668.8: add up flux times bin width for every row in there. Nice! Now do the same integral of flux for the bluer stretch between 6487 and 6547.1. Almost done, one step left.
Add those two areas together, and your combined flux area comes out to 2091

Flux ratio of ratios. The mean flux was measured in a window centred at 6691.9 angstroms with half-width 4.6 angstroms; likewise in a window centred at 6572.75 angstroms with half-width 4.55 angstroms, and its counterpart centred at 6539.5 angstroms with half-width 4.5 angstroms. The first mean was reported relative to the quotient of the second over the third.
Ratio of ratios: 18.1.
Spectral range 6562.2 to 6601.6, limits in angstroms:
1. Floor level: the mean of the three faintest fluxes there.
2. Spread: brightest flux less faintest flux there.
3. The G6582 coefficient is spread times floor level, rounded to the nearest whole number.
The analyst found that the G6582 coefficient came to 87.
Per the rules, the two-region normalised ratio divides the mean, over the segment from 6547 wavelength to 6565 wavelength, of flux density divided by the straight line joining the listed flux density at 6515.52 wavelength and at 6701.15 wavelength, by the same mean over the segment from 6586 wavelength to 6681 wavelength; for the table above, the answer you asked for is 0.94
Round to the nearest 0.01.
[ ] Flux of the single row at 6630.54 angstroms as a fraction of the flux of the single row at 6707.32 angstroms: 1.04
